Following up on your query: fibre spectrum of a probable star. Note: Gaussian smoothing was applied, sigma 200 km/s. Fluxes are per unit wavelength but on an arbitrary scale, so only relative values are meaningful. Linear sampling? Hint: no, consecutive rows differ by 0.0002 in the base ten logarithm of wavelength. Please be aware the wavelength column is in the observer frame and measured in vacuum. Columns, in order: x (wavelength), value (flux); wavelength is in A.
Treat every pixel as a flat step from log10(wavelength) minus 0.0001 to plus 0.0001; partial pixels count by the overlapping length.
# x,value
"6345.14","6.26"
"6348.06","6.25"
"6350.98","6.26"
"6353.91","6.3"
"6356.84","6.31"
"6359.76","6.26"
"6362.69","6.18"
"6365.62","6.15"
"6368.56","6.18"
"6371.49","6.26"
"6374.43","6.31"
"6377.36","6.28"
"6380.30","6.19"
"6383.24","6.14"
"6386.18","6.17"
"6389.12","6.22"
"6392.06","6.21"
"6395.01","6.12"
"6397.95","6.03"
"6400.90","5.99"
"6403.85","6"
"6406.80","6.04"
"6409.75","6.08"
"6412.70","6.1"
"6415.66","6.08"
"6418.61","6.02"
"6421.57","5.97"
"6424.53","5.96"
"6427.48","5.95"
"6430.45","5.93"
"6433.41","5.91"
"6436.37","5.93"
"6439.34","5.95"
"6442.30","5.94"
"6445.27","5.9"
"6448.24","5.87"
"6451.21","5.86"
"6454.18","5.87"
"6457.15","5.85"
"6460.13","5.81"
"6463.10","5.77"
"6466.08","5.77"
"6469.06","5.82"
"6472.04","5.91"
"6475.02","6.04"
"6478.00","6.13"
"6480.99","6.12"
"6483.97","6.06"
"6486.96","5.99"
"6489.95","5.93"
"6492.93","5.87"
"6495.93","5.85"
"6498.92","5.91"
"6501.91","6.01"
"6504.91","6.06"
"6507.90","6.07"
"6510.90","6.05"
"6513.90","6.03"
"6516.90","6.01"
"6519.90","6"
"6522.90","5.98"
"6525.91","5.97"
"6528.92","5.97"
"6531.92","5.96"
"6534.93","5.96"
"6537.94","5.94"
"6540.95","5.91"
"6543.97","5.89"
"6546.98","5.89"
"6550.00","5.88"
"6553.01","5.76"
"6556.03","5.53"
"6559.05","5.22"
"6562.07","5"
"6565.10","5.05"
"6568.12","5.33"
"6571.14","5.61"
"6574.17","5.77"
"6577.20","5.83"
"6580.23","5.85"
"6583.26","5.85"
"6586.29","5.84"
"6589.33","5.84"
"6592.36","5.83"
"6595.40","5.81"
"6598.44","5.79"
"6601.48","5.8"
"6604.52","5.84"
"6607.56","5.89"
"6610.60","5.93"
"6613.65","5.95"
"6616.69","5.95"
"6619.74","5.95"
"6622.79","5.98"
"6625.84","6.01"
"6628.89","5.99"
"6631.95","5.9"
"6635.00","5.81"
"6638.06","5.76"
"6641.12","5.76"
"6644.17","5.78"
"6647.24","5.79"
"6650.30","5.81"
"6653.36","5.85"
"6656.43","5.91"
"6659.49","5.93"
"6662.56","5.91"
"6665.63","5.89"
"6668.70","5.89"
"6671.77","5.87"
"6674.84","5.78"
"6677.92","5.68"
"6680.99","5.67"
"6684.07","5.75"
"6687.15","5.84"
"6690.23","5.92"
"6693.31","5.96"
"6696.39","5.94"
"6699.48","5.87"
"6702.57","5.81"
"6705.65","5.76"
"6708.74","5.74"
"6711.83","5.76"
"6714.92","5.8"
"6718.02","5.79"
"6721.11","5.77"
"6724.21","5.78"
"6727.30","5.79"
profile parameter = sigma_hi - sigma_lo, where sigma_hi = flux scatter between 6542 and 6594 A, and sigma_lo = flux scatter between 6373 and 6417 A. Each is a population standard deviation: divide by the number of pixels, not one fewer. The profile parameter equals 0.202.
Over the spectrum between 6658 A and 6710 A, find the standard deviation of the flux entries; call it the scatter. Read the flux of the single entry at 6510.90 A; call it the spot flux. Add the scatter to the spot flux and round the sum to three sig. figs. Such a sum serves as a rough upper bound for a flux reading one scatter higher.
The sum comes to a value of 6.14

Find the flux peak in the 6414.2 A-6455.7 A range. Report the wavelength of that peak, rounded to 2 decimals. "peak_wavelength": 6415.66 A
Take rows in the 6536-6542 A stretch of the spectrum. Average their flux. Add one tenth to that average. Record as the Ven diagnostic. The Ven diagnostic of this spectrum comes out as 6.03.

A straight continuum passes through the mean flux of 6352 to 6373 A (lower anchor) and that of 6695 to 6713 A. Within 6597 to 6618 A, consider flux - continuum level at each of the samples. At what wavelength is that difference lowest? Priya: 6598.44 A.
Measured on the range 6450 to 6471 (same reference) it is 6463.10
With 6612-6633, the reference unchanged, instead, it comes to 6631.95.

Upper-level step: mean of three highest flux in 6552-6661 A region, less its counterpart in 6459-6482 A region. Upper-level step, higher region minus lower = -0.103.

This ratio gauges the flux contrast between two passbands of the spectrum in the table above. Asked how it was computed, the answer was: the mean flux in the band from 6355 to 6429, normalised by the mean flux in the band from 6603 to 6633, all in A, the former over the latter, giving 1.03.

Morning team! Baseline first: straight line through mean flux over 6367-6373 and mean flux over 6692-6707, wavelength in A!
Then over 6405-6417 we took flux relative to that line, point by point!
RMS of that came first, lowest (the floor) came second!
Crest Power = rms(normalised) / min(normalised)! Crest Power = 1.007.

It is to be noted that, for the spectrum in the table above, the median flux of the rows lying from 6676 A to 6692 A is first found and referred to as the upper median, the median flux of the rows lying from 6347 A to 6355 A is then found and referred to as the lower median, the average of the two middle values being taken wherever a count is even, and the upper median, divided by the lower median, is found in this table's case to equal 0.92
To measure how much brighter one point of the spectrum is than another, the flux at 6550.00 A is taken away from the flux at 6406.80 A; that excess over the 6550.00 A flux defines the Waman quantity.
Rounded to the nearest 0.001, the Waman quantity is 0.160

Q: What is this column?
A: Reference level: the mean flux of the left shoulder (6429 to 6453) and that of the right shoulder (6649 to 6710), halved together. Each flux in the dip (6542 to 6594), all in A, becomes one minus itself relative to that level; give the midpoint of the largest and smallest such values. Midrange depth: 0.073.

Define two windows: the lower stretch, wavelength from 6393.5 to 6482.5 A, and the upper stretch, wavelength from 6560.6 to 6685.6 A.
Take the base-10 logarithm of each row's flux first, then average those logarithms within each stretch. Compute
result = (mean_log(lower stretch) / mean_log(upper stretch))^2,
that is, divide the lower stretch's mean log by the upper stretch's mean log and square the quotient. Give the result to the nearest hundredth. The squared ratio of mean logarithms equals 1.03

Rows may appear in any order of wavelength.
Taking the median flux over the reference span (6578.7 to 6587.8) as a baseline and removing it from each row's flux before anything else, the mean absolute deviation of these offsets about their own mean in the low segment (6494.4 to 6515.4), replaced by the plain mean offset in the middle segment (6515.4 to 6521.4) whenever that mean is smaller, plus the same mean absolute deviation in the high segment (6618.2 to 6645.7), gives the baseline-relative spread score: 0.16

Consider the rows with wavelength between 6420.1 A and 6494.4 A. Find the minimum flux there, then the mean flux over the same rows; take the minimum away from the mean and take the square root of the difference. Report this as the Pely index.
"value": 0.39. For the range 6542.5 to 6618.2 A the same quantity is 0.85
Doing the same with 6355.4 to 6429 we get 0.42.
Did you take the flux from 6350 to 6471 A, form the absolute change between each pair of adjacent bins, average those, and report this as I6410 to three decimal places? 0.036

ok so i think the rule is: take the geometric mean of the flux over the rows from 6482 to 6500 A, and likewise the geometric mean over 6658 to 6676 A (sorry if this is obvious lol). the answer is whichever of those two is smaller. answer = 5.878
